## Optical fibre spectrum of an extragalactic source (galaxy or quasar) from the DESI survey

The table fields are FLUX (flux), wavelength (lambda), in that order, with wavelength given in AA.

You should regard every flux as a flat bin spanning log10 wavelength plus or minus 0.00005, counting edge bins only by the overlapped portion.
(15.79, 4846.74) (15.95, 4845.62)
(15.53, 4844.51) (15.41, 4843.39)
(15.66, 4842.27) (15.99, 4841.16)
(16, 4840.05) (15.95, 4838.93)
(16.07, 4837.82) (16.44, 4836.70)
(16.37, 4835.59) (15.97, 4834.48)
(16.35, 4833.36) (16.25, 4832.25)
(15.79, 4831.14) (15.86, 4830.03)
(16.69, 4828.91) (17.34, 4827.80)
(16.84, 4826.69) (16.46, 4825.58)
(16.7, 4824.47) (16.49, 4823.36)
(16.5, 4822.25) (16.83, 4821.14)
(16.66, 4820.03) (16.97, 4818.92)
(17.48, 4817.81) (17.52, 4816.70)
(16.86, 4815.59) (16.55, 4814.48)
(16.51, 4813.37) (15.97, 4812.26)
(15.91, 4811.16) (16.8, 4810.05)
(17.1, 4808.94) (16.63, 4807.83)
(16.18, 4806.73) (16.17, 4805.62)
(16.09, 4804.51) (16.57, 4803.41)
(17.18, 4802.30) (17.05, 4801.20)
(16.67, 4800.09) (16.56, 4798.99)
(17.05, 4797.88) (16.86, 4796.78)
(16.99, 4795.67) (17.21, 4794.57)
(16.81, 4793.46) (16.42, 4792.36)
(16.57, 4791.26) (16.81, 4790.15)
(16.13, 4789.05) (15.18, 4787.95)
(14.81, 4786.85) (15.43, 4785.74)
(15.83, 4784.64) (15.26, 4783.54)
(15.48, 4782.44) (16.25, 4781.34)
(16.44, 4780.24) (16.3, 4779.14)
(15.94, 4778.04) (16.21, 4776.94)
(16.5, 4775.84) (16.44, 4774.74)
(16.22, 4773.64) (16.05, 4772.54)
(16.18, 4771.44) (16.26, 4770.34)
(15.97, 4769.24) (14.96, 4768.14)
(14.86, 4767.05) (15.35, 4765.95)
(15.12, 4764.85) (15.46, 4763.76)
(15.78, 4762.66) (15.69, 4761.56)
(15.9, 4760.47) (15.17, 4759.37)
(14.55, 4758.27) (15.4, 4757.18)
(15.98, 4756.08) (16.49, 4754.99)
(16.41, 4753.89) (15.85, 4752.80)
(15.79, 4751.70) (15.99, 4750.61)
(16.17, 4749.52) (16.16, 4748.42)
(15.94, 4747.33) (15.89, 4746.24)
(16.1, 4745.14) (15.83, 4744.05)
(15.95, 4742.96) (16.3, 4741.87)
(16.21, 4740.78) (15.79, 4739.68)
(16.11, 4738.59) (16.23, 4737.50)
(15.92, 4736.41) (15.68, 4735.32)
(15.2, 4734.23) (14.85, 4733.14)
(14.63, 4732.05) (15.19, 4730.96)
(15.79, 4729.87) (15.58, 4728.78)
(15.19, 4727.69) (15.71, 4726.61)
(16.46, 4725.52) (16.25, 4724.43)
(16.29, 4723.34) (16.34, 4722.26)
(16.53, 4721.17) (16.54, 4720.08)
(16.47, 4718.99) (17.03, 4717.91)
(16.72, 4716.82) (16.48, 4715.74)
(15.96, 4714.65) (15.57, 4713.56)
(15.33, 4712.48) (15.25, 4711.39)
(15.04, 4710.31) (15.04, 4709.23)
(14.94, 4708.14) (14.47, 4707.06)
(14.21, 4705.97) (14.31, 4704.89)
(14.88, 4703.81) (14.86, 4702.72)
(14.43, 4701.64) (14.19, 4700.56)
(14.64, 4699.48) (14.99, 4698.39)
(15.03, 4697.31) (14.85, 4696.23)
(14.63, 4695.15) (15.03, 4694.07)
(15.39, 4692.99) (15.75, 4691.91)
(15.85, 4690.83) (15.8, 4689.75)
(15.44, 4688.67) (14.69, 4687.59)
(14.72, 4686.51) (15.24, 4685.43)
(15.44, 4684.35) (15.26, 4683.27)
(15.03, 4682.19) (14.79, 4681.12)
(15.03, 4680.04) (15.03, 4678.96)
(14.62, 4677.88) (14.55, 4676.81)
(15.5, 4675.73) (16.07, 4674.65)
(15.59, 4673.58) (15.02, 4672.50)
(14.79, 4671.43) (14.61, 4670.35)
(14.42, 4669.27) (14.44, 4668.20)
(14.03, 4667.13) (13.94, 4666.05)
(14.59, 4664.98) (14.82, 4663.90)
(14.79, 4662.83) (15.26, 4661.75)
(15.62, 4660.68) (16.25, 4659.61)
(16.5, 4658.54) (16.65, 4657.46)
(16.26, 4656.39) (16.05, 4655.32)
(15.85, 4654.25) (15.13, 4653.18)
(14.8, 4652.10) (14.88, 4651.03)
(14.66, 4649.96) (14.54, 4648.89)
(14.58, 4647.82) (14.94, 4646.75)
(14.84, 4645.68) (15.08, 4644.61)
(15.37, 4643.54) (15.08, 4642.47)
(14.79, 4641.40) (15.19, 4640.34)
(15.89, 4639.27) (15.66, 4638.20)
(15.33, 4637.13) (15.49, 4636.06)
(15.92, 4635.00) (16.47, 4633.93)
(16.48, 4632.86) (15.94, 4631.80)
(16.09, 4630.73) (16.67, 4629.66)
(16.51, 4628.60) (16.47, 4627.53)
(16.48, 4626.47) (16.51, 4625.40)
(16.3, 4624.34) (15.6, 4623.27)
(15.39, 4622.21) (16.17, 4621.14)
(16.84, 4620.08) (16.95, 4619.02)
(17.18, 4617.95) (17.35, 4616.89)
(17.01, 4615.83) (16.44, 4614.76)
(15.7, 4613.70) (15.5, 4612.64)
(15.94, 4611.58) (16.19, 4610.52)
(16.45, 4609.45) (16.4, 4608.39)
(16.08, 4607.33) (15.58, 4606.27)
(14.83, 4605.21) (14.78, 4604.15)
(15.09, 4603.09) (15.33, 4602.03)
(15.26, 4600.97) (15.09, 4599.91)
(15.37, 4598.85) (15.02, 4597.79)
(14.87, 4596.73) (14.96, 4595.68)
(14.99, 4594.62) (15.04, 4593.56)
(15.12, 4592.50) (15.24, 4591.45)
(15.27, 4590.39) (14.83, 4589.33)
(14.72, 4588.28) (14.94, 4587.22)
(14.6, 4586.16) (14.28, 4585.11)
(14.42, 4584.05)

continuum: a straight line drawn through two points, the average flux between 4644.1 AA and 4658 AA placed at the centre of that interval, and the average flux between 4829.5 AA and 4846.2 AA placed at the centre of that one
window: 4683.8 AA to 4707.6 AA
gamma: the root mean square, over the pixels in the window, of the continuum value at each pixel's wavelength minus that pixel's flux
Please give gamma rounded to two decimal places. 0.70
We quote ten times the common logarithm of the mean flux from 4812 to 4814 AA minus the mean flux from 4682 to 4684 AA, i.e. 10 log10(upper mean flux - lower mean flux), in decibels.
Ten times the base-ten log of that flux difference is 0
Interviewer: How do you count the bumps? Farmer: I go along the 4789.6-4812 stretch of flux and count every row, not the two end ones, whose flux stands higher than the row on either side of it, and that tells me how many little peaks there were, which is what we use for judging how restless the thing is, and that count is 4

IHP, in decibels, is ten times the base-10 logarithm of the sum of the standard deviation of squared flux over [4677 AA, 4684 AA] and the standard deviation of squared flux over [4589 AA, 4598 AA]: 10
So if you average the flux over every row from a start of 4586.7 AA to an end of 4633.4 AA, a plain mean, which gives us 15.8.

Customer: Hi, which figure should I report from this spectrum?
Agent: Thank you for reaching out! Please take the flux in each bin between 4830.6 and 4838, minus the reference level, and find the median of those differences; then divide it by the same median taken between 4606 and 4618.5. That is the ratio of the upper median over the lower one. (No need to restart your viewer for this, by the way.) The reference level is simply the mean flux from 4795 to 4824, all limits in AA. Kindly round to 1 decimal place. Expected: 1.1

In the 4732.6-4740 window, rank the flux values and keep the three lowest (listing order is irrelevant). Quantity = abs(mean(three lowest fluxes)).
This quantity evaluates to 15.2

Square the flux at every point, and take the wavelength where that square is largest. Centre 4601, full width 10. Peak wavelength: 4598.85 AA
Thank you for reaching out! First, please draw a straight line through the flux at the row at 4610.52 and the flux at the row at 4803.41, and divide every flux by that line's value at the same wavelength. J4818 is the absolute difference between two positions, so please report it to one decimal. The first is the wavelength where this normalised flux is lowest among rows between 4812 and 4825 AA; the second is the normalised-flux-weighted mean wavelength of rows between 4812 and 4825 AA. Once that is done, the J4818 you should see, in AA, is 6.1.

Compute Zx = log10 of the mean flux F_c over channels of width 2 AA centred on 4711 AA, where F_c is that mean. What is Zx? 1.18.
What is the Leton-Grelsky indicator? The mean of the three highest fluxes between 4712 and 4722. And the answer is 16.8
